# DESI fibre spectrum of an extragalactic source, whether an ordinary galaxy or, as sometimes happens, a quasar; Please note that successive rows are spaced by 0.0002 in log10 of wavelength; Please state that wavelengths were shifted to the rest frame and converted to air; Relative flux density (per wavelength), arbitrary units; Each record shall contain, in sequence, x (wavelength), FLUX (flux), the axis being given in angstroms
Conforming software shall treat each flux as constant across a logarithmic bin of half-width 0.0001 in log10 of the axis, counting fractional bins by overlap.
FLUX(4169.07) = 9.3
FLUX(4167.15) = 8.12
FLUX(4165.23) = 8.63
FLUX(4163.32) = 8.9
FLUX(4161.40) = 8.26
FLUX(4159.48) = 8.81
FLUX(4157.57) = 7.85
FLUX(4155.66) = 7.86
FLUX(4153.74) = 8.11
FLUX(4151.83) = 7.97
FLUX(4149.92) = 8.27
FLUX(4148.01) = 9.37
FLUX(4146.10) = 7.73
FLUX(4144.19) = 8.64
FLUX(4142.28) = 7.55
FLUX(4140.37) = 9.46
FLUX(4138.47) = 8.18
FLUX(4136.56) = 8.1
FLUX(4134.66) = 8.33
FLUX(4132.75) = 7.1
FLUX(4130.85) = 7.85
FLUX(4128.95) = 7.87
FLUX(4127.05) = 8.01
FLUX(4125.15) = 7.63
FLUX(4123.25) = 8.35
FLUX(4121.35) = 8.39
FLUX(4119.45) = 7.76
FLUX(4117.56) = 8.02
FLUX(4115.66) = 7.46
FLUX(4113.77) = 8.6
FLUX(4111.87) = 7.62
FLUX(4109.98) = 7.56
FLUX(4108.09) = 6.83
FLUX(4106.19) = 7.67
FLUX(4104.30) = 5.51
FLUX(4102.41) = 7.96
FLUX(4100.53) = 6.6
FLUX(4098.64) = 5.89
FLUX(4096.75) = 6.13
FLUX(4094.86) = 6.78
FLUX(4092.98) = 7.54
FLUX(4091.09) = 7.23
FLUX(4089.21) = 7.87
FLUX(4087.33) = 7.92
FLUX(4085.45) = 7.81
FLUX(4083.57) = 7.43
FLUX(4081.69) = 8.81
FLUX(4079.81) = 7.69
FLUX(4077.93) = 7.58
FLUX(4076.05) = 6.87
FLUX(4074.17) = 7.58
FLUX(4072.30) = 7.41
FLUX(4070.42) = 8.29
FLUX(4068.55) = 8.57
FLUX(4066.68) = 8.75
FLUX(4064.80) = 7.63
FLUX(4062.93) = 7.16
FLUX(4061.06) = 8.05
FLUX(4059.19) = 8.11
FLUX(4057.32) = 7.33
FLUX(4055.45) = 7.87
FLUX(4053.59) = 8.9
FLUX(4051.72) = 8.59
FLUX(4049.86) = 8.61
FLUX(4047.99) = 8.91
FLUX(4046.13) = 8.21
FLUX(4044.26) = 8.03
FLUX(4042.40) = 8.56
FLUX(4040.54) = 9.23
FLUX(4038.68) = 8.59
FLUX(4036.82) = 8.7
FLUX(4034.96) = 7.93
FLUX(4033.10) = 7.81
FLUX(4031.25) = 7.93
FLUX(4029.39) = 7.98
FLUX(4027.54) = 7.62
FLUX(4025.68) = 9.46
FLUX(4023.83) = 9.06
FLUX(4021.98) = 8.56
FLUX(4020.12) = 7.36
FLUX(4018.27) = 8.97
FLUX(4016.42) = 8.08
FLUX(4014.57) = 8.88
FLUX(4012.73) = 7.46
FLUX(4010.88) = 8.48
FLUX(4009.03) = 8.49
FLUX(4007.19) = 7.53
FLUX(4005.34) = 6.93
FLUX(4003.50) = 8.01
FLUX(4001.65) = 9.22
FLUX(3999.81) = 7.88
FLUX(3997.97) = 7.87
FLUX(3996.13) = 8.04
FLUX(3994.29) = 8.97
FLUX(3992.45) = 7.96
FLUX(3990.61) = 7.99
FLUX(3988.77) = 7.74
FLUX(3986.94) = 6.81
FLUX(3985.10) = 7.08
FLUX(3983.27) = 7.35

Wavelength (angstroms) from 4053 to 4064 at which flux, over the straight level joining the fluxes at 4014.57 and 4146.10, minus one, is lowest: 4062.93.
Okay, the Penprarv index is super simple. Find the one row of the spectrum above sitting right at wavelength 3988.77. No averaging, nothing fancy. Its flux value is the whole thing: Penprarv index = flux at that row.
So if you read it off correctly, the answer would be 7.74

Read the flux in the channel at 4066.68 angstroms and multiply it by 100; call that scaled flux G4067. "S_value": 875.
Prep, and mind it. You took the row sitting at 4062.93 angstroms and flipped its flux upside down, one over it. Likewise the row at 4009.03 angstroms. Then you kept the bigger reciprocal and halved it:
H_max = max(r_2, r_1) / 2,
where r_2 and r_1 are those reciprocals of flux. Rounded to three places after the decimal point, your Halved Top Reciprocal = 0.070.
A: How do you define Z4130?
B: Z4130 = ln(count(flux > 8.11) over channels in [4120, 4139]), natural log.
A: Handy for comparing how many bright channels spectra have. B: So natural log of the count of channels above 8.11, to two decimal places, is 1.39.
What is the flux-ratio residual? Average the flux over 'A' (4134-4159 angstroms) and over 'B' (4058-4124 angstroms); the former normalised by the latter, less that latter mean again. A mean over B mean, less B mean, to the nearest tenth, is -6.5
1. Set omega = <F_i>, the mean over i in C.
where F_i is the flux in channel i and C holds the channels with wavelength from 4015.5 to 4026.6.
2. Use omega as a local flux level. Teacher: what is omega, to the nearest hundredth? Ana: 8.58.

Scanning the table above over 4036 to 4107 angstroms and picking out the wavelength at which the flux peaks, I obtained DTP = 4040.54 angstroms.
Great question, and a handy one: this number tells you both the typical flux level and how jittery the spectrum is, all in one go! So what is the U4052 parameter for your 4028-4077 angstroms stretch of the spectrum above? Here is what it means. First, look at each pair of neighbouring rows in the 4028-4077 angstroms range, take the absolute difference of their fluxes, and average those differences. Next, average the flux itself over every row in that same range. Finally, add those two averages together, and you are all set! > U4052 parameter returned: 8.60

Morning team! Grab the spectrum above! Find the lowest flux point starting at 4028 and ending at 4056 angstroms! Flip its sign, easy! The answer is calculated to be -7.81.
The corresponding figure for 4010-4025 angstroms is -7.36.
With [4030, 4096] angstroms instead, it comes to -6.78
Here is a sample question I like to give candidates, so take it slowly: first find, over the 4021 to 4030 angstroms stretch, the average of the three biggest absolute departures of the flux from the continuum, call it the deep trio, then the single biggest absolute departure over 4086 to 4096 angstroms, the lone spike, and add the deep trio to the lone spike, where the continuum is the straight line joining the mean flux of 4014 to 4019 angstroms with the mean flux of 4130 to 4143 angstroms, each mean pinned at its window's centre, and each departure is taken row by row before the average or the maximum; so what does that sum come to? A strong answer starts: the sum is 2.3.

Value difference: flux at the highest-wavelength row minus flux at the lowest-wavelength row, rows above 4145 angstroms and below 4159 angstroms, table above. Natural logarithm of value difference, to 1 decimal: -2.1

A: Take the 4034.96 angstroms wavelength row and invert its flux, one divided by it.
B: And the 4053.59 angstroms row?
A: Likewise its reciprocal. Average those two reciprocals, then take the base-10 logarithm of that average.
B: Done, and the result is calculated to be -0.92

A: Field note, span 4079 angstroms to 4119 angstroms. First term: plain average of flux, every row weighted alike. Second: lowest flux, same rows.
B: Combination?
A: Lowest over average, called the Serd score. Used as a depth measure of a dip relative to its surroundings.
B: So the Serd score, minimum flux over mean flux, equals 0.75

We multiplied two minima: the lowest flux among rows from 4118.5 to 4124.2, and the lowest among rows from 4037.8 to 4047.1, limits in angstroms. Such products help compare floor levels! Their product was 62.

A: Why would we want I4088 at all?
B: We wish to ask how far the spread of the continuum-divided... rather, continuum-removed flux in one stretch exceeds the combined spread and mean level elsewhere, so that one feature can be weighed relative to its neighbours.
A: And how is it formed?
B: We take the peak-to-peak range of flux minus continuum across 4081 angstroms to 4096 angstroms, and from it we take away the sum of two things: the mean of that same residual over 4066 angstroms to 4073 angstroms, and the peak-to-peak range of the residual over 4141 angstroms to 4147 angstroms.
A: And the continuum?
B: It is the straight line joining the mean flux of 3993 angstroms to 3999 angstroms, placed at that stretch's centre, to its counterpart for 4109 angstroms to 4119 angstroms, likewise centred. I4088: 0.6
